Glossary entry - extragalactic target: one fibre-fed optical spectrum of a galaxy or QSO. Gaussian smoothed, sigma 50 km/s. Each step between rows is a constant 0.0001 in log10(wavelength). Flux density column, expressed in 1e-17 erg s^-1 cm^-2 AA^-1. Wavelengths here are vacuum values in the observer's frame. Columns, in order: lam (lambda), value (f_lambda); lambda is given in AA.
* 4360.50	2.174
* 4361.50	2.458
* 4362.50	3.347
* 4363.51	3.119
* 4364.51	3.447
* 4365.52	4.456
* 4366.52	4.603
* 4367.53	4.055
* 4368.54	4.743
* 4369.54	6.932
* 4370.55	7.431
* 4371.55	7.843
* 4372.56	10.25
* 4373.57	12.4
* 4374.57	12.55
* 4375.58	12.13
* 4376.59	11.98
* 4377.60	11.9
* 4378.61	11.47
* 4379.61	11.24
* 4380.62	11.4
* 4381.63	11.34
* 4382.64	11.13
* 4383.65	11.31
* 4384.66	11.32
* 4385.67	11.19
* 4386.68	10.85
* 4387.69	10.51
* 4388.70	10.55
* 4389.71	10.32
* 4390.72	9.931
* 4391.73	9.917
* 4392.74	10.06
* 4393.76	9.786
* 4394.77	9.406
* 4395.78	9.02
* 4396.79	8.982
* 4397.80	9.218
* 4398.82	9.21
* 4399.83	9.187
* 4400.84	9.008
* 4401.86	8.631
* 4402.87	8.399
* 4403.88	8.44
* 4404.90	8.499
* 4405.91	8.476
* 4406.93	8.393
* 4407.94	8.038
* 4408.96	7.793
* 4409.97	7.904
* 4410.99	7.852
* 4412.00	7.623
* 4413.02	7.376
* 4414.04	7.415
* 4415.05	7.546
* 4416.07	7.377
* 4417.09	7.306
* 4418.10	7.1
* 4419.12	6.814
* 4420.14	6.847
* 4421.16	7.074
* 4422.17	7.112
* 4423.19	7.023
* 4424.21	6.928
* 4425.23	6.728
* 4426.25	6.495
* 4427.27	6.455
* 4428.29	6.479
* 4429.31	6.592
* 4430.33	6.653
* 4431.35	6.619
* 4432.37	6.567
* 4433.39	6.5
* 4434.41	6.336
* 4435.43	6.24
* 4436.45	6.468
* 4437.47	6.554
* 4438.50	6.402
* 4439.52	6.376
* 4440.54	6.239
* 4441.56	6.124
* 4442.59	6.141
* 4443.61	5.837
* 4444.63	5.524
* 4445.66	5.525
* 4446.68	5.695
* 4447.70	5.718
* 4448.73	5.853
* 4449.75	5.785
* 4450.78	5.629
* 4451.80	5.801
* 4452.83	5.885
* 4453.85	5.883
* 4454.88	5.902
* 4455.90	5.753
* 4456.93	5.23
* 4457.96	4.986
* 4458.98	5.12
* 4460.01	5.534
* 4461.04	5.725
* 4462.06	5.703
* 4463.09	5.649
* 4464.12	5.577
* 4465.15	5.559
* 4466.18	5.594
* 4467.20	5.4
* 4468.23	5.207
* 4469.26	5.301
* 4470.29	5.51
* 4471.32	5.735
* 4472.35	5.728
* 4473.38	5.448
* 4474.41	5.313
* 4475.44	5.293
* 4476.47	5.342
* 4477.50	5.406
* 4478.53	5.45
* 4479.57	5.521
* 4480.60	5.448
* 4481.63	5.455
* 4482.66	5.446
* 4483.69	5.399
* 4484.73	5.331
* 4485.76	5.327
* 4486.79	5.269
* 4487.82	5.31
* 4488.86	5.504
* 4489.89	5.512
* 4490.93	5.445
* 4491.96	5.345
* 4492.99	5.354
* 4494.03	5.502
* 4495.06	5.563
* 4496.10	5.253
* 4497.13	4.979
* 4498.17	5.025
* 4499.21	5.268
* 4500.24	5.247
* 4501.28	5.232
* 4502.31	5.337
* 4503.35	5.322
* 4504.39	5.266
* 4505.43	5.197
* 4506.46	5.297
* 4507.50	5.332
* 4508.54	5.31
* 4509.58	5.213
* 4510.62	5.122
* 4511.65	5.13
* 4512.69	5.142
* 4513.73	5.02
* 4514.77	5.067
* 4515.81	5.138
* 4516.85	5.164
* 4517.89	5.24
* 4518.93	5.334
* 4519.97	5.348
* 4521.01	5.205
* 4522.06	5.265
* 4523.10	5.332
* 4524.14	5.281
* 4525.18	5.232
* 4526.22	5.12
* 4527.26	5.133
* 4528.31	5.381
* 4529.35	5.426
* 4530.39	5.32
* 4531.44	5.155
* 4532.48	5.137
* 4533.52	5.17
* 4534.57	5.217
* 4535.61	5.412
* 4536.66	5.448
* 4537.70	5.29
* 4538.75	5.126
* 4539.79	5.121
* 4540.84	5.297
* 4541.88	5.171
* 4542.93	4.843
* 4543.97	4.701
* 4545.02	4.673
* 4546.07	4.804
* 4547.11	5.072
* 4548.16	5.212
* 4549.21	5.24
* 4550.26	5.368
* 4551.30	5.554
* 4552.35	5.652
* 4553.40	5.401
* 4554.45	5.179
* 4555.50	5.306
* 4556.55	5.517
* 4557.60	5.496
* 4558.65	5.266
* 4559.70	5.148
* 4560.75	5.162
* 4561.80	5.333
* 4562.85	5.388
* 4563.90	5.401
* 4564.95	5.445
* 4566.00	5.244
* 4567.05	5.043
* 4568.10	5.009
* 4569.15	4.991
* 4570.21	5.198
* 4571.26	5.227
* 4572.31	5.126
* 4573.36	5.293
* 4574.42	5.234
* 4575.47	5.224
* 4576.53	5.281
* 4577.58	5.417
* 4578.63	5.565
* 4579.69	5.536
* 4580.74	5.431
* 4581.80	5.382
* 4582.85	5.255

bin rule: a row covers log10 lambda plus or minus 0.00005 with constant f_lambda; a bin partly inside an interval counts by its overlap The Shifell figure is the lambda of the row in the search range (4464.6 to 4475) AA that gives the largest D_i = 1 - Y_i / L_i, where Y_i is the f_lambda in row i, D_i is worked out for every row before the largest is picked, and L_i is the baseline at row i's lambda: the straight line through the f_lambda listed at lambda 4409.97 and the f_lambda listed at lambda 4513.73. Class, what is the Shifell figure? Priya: 4468.23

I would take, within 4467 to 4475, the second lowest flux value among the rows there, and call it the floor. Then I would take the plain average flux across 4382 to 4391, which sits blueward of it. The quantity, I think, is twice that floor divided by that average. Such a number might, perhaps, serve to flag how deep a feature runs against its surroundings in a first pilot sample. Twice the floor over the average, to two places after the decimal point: 0.98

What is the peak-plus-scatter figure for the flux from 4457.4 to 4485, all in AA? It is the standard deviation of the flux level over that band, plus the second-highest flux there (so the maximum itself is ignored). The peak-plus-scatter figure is 5.9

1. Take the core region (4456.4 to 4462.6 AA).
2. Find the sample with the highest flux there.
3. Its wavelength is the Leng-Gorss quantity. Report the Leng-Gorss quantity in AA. 4461.04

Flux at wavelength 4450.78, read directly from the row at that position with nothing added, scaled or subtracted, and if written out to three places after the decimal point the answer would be 5.629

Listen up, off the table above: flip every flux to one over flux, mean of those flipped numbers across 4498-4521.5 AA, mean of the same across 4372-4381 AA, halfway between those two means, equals 0.139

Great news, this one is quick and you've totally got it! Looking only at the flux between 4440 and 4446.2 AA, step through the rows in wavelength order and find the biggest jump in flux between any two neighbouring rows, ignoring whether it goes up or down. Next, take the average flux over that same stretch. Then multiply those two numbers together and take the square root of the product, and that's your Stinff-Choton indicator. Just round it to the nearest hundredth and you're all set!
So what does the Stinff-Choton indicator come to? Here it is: 1.36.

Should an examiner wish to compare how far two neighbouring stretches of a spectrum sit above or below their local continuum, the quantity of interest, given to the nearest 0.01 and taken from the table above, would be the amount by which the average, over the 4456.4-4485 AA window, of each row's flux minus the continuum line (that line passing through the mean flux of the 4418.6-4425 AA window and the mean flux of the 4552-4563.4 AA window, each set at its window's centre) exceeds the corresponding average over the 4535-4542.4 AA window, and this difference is -0.63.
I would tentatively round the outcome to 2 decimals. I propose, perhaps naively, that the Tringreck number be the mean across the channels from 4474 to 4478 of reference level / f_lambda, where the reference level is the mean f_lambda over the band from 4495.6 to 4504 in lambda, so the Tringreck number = 0.98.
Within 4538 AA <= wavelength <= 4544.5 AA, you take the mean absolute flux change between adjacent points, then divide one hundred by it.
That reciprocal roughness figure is 644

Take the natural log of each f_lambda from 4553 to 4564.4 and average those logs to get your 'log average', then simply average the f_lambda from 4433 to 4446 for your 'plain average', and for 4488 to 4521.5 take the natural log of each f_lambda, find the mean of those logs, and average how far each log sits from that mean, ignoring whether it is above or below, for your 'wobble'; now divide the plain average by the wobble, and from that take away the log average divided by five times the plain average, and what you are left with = 284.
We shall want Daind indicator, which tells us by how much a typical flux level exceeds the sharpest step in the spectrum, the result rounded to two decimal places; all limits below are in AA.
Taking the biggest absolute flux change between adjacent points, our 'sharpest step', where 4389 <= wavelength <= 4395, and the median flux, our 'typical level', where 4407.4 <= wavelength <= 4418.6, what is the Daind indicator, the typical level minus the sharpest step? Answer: 7.16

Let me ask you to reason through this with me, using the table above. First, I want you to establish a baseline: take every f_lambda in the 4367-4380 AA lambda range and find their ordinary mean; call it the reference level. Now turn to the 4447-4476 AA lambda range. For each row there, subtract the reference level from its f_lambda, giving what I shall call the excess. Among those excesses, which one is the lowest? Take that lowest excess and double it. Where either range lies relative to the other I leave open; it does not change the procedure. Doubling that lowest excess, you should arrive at -9.2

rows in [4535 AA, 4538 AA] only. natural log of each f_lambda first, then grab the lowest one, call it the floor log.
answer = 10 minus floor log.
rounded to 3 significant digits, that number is 8.33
